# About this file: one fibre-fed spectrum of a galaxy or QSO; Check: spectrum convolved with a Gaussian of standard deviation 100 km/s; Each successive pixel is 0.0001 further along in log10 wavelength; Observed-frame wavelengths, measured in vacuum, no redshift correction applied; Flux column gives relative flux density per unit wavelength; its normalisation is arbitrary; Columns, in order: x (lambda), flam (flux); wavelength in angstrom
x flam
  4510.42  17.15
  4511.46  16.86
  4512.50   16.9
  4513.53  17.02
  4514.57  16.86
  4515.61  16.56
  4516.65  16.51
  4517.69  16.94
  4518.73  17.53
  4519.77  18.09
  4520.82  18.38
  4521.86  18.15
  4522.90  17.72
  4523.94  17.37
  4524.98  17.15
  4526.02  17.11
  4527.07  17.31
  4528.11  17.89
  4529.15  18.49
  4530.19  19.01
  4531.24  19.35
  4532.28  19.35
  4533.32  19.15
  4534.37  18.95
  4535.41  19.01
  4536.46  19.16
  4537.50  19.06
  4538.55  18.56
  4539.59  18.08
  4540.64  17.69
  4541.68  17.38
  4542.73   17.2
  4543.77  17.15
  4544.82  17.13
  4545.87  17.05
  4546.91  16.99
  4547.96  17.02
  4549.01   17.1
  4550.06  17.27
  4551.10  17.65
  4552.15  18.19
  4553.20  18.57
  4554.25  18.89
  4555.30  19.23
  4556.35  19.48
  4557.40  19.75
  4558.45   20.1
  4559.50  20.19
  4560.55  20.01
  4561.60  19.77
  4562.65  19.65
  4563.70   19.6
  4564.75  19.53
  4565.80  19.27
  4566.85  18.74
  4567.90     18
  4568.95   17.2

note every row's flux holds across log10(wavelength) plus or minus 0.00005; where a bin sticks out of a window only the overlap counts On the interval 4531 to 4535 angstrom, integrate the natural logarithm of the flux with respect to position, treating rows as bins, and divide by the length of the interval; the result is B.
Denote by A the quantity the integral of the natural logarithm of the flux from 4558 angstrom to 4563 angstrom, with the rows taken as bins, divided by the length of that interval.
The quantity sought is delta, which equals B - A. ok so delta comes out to -0.04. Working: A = 2.99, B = 2.96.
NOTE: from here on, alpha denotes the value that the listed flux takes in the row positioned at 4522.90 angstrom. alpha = 17.72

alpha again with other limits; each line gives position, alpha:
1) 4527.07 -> 17.31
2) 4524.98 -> 17.15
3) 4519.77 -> 18.09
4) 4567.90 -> 18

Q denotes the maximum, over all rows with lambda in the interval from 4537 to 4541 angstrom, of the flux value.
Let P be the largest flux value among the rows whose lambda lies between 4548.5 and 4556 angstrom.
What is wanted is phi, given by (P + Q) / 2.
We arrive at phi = 19.1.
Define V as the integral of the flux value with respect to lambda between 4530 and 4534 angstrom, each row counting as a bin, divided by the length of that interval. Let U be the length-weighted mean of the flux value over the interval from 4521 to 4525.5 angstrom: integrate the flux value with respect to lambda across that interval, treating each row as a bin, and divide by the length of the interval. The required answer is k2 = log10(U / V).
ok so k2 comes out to -0.04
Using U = 17.7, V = 19.2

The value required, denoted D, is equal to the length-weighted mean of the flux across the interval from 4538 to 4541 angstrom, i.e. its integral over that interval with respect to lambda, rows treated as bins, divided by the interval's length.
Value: 18.1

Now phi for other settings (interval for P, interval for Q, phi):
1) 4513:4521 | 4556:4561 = 19.3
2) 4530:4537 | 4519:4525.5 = 18.9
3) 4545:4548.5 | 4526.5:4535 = 18.2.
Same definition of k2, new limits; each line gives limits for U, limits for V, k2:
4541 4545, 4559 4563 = -0.06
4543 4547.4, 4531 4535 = -0.05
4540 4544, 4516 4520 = 0.01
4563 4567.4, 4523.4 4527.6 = 0.05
